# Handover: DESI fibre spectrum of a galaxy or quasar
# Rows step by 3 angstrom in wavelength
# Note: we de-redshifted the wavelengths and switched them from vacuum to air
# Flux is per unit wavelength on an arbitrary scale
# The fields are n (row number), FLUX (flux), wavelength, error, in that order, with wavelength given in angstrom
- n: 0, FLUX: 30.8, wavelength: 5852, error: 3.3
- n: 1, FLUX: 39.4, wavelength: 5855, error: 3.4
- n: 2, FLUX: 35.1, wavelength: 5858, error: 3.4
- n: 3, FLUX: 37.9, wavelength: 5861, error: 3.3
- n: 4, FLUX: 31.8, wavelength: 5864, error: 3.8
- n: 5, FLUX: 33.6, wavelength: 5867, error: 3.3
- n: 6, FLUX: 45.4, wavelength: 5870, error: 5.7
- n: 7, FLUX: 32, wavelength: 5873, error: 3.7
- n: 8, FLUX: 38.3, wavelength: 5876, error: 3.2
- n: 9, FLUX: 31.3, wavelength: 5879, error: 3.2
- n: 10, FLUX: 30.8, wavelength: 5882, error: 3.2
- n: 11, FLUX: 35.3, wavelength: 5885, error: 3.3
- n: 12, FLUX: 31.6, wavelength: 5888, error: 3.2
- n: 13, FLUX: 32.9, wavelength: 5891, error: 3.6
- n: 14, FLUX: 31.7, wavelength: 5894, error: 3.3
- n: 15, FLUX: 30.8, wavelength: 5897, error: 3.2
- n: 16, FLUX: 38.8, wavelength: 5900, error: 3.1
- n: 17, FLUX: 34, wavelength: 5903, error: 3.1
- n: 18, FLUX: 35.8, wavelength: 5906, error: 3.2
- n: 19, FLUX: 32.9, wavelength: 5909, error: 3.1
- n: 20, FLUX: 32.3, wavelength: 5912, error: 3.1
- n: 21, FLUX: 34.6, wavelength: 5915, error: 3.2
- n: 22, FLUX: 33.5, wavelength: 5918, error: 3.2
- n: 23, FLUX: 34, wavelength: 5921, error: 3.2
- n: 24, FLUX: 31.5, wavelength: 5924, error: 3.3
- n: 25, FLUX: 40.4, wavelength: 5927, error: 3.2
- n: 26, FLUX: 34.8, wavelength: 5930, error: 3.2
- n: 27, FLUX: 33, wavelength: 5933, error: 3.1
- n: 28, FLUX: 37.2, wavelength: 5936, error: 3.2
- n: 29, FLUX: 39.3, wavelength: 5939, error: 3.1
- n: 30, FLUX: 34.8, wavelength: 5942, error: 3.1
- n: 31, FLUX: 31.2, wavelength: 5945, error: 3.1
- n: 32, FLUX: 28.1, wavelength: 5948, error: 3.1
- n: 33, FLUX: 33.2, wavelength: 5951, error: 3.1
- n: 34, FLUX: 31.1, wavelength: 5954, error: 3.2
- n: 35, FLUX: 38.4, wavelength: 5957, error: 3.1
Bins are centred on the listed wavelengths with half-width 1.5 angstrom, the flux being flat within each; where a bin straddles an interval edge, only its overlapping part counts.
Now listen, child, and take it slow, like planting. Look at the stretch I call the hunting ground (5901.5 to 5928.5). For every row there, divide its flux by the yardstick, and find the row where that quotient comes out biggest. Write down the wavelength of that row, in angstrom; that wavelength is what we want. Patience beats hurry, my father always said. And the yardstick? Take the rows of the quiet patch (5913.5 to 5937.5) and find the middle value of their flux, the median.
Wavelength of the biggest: 5927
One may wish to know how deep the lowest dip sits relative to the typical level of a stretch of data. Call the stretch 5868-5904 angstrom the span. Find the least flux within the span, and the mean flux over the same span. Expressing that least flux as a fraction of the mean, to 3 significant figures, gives 0.895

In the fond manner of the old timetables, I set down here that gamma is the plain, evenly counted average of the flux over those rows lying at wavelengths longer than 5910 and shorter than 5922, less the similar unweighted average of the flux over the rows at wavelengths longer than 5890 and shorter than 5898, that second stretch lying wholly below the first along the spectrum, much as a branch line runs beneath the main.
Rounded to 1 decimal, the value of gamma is 1.8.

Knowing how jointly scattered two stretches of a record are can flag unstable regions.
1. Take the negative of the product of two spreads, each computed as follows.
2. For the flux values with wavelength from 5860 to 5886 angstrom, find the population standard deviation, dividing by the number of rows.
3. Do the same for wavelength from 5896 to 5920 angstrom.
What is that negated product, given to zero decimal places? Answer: -10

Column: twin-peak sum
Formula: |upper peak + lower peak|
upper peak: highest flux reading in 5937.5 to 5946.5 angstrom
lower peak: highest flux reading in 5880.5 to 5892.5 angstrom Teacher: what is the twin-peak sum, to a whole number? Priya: 75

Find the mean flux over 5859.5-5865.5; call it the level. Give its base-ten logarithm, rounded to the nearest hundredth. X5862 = 1.54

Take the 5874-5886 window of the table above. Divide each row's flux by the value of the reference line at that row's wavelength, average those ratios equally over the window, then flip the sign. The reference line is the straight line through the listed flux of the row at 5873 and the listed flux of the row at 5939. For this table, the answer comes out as -1.03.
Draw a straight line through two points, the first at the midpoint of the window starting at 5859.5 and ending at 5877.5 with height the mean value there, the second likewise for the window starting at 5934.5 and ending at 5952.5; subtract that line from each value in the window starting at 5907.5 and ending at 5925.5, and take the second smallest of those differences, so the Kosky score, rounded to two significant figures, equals -2.7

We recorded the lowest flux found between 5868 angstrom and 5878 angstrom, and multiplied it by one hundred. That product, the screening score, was 3200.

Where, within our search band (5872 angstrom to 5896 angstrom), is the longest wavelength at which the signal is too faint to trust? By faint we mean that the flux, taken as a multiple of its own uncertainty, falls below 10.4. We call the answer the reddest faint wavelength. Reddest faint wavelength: 5894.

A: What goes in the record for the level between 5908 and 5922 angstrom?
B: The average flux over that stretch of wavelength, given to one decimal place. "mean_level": 33.5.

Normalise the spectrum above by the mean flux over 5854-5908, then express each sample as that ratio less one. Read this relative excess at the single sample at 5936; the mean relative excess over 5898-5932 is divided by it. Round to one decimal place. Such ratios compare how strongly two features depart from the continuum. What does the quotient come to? 0.0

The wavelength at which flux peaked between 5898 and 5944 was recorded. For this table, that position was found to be 5927 angstrom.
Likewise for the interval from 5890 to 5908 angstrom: 5900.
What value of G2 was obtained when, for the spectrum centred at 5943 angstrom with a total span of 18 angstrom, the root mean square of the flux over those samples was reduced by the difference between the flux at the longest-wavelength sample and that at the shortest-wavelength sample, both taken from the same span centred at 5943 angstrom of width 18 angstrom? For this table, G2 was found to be 38.2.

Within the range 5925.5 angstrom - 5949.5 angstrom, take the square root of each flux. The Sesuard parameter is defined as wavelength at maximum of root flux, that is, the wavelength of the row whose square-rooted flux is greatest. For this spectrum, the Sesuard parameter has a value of 5927 angstrom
